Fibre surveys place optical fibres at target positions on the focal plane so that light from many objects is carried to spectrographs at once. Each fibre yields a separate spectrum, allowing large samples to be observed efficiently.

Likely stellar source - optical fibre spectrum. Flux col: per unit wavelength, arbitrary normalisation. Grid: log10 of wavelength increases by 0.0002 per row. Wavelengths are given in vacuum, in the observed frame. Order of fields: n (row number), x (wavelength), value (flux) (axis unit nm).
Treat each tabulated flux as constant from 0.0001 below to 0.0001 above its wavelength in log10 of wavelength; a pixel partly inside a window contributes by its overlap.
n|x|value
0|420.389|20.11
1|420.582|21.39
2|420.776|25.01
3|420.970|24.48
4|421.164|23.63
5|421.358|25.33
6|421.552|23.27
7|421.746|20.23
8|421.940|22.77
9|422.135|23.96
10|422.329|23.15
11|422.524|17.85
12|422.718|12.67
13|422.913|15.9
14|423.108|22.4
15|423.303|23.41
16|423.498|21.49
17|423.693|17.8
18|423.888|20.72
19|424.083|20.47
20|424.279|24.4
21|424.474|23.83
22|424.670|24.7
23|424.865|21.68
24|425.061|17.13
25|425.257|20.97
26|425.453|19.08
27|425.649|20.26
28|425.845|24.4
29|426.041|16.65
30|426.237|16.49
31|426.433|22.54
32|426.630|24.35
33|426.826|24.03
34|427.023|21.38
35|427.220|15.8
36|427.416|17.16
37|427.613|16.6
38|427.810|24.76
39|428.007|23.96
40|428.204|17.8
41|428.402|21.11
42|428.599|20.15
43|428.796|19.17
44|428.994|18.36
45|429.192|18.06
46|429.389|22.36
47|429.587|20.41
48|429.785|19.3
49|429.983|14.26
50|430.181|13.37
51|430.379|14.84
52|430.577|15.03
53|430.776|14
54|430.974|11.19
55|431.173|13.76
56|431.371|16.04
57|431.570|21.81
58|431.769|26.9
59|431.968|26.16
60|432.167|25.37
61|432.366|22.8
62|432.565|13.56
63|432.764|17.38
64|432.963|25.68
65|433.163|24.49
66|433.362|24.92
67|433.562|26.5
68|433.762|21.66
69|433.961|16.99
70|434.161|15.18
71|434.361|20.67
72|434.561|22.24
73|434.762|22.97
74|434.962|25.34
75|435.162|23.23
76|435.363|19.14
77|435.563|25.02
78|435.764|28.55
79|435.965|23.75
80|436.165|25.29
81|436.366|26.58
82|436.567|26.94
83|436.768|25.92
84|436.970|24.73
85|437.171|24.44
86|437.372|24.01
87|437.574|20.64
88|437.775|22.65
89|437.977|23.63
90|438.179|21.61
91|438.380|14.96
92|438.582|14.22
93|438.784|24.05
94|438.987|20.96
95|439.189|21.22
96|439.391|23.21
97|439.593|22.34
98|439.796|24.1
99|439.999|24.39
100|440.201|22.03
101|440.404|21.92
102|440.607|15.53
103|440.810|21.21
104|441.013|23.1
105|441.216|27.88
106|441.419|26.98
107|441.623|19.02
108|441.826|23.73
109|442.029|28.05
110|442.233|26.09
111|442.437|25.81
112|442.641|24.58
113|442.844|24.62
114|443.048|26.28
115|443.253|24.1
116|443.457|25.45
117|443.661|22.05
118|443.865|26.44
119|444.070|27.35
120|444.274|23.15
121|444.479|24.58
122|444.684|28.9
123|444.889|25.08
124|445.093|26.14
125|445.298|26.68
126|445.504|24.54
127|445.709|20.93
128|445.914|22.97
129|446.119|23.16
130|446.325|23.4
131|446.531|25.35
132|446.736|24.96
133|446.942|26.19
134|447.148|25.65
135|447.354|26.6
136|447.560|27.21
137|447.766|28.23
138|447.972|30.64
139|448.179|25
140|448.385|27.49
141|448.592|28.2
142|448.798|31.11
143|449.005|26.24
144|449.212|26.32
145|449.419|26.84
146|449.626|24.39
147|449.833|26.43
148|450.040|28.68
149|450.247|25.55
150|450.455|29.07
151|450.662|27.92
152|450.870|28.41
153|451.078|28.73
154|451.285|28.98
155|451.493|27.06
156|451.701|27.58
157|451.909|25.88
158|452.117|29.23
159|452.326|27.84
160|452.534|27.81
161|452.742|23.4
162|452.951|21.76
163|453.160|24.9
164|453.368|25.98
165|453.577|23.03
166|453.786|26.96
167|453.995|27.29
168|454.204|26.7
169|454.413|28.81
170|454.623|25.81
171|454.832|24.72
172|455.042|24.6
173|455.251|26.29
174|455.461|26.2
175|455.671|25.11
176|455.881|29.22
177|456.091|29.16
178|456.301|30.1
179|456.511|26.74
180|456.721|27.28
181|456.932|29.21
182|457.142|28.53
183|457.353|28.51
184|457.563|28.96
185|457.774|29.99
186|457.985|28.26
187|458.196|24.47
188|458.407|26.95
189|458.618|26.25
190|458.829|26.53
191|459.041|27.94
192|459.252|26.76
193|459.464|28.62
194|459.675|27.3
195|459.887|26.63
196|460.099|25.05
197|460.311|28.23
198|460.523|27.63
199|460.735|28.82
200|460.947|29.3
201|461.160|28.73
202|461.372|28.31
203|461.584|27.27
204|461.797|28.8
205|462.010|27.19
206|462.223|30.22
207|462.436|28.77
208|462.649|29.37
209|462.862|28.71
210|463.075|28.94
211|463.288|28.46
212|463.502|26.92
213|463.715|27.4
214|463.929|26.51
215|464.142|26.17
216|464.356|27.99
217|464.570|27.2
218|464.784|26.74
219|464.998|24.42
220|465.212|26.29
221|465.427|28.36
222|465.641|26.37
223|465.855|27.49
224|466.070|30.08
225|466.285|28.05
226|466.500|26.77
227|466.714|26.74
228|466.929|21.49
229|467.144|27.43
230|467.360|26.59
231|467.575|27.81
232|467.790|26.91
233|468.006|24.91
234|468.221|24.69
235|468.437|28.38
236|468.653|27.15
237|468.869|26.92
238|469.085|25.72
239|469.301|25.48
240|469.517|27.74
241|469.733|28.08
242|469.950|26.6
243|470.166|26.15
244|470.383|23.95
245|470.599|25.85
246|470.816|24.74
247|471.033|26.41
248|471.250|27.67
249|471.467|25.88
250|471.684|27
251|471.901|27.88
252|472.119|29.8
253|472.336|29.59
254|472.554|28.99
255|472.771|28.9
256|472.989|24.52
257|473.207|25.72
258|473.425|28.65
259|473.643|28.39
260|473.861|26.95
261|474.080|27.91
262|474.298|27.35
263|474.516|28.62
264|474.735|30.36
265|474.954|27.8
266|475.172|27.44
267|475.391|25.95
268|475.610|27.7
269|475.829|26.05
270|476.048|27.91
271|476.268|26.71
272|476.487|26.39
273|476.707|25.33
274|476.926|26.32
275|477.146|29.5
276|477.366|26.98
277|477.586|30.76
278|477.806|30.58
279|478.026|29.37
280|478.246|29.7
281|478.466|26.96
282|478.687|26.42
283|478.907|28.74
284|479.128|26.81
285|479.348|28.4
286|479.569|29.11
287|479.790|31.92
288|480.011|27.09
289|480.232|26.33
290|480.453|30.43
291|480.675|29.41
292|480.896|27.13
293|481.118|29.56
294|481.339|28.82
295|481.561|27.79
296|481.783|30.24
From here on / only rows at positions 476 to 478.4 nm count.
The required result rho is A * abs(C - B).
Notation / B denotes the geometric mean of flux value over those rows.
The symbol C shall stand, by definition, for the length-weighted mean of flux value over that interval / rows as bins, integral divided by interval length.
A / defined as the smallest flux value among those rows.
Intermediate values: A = 25.33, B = 28.1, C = 28.1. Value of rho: 1.02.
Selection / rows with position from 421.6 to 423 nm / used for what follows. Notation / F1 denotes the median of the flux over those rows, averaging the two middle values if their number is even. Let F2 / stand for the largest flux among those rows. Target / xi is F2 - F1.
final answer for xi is 3.7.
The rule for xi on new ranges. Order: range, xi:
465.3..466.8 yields 2.6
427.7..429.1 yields 4.6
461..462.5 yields 1.5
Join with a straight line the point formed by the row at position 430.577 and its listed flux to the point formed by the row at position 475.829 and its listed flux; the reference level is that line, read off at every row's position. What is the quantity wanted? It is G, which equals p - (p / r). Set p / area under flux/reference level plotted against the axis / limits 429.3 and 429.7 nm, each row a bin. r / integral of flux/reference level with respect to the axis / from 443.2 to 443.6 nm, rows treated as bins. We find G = -0.49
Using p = 0.576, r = 0.54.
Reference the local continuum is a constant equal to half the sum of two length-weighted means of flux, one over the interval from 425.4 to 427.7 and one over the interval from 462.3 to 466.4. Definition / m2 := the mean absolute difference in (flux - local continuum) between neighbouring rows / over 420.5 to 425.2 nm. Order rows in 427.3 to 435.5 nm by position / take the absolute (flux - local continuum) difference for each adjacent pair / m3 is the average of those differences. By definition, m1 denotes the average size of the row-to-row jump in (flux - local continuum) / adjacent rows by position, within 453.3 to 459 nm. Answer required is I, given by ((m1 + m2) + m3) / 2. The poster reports 3.5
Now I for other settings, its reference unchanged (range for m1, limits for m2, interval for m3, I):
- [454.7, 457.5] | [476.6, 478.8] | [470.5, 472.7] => 2.1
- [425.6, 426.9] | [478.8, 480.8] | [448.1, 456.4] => 3.7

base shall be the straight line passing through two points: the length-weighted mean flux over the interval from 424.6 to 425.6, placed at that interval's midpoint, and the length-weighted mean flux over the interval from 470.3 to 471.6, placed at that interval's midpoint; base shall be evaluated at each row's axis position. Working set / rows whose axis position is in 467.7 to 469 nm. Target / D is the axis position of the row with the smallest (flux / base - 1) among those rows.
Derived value 468.221 nm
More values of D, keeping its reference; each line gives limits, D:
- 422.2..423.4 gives 422.718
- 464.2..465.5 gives 464.998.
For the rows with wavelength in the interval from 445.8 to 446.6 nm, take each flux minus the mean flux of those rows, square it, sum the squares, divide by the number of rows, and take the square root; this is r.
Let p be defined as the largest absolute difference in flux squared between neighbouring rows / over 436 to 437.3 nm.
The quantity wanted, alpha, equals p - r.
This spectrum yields 66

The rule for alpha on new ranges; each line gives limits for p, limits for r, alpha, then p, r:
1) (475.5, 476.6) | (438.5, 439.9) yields 97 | 100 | 3.2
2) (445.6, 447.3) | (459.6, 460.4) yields 94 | 95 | 1.2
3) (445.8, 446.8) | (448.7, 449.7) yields 93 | 95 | 2.2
